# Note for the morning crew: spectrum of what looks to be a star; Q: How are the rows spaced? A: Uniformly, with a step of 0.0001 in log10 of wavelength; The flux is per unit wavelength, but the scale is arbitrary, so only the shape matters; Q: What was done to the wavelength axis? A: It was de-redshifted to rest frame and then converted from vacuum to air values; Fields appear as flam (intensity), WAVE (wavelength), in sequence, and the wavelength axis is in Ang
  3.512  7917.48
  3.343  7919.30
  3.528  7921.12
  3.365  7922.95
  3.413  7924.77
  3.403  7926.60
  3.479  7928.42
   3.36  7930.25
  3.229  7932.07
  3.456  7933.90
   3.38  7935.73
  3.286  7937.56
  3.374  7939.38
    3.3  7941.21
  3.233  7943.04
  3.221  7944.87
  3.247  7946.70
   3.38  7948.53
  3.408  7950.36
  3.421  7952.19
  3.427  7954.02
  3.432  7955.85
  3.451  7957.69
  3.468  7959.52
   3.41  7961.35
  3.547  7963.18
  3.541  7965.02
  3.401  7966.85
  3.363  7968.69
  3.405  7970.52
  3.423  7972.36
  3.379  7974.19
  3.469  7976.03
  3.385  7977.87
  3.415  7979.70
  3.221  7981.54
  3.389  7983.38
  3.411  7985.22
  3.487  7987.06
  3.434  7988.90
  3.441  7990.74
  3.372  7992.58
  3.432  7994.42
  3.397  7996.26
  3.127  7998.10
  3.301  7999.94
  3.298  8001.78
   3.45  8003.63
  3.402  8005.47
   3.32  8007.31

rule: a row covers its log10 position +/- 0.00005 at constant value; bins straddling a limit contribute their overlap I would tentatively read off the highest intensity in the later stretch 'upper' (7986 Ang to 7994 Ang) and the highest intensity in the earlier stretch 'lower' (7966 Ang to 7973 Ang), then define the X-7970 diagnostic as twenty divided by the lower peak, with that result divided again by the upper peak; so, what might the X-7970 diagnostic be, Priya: 1.68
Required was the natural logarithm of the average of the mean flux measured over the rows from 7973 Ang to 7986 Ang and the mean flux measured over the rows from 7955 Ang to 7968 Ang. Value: 1.230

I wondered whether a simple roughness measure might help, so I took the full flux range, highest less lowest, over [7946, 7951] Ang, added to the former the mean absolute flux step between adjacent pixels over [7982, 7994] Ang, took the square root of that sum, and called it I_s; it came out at 0.454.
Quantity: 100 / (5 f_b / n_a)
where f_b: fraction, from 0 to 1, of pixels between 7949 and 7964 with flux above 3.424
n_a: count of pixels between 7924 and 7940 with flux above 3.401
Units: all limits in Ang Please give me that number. 128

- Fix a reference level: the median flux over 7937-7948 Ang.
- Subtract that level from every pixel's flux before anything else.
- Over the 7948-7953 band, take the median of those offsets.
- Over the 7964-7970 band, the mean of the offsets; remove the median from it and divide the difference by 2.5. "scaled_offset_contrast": 0.011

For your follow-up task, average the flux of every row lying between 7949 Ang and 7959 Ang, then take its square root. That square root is 1.851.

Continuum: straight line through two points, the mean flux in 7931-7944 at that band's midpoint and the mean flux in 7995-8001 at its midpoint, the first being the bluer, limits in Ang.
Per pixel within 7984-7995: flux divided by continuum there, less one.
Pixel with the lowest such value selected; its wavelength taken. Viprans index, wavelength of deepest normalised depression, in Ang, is 7992.58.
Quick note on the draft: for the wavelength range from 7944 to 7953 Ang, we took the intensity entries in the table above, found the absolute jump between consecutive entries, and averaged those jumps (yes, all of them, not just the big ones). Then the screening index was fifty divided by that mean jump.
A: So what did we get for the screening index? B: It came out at 1000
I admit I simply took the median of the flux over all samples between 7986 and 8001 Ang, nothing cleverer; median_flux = 3.41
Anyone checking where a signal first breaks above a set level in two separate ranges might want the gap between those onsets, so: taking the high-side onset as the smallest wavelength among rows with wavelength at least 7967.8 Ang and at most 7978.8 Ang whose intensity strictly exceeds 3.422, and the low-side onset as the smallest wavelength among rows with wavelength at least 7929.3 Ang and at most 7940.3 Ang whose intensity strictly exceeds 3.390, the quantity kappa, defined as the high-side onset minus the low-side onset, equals 38.5 Ang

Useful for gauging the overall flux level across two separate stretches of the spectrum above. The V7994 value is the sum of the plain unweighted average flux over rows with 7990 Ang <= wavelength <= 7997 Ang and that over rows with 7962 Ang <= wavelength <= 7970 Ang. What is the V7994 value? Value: 6.87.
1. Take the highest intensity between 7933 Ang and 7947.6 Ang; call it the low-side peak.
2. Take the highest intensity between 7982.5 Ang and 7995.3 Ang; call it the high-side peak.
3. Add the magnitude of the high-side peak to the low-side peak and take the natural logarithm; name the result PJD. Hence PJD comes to 1.94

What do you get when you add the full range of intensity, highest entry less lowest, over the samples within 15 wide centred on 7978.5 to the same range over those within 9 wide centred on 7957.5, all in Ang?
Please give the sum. 0.31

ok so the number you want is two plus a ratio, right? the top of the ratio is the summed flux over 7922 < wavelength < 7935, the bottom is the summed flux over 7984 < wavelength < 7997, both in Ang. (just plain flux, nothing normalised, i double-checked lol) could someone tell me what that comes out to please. 2.99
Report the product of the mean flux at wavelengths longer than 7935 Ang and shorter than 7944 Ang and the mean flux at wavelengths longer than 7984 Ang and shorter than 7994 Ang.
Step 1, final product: 11.4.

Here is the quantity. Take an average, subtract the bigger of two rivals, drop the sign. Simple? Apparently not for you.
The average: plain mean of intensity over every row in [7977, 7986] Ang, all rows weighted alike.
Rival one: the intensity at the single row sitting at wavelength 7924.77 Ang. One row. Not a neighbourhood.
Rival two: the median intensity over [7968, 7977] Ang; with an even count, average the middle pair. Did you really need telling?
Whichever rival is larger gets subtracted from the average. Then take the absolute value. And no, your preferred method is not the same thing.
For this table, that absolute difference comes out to 0.049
